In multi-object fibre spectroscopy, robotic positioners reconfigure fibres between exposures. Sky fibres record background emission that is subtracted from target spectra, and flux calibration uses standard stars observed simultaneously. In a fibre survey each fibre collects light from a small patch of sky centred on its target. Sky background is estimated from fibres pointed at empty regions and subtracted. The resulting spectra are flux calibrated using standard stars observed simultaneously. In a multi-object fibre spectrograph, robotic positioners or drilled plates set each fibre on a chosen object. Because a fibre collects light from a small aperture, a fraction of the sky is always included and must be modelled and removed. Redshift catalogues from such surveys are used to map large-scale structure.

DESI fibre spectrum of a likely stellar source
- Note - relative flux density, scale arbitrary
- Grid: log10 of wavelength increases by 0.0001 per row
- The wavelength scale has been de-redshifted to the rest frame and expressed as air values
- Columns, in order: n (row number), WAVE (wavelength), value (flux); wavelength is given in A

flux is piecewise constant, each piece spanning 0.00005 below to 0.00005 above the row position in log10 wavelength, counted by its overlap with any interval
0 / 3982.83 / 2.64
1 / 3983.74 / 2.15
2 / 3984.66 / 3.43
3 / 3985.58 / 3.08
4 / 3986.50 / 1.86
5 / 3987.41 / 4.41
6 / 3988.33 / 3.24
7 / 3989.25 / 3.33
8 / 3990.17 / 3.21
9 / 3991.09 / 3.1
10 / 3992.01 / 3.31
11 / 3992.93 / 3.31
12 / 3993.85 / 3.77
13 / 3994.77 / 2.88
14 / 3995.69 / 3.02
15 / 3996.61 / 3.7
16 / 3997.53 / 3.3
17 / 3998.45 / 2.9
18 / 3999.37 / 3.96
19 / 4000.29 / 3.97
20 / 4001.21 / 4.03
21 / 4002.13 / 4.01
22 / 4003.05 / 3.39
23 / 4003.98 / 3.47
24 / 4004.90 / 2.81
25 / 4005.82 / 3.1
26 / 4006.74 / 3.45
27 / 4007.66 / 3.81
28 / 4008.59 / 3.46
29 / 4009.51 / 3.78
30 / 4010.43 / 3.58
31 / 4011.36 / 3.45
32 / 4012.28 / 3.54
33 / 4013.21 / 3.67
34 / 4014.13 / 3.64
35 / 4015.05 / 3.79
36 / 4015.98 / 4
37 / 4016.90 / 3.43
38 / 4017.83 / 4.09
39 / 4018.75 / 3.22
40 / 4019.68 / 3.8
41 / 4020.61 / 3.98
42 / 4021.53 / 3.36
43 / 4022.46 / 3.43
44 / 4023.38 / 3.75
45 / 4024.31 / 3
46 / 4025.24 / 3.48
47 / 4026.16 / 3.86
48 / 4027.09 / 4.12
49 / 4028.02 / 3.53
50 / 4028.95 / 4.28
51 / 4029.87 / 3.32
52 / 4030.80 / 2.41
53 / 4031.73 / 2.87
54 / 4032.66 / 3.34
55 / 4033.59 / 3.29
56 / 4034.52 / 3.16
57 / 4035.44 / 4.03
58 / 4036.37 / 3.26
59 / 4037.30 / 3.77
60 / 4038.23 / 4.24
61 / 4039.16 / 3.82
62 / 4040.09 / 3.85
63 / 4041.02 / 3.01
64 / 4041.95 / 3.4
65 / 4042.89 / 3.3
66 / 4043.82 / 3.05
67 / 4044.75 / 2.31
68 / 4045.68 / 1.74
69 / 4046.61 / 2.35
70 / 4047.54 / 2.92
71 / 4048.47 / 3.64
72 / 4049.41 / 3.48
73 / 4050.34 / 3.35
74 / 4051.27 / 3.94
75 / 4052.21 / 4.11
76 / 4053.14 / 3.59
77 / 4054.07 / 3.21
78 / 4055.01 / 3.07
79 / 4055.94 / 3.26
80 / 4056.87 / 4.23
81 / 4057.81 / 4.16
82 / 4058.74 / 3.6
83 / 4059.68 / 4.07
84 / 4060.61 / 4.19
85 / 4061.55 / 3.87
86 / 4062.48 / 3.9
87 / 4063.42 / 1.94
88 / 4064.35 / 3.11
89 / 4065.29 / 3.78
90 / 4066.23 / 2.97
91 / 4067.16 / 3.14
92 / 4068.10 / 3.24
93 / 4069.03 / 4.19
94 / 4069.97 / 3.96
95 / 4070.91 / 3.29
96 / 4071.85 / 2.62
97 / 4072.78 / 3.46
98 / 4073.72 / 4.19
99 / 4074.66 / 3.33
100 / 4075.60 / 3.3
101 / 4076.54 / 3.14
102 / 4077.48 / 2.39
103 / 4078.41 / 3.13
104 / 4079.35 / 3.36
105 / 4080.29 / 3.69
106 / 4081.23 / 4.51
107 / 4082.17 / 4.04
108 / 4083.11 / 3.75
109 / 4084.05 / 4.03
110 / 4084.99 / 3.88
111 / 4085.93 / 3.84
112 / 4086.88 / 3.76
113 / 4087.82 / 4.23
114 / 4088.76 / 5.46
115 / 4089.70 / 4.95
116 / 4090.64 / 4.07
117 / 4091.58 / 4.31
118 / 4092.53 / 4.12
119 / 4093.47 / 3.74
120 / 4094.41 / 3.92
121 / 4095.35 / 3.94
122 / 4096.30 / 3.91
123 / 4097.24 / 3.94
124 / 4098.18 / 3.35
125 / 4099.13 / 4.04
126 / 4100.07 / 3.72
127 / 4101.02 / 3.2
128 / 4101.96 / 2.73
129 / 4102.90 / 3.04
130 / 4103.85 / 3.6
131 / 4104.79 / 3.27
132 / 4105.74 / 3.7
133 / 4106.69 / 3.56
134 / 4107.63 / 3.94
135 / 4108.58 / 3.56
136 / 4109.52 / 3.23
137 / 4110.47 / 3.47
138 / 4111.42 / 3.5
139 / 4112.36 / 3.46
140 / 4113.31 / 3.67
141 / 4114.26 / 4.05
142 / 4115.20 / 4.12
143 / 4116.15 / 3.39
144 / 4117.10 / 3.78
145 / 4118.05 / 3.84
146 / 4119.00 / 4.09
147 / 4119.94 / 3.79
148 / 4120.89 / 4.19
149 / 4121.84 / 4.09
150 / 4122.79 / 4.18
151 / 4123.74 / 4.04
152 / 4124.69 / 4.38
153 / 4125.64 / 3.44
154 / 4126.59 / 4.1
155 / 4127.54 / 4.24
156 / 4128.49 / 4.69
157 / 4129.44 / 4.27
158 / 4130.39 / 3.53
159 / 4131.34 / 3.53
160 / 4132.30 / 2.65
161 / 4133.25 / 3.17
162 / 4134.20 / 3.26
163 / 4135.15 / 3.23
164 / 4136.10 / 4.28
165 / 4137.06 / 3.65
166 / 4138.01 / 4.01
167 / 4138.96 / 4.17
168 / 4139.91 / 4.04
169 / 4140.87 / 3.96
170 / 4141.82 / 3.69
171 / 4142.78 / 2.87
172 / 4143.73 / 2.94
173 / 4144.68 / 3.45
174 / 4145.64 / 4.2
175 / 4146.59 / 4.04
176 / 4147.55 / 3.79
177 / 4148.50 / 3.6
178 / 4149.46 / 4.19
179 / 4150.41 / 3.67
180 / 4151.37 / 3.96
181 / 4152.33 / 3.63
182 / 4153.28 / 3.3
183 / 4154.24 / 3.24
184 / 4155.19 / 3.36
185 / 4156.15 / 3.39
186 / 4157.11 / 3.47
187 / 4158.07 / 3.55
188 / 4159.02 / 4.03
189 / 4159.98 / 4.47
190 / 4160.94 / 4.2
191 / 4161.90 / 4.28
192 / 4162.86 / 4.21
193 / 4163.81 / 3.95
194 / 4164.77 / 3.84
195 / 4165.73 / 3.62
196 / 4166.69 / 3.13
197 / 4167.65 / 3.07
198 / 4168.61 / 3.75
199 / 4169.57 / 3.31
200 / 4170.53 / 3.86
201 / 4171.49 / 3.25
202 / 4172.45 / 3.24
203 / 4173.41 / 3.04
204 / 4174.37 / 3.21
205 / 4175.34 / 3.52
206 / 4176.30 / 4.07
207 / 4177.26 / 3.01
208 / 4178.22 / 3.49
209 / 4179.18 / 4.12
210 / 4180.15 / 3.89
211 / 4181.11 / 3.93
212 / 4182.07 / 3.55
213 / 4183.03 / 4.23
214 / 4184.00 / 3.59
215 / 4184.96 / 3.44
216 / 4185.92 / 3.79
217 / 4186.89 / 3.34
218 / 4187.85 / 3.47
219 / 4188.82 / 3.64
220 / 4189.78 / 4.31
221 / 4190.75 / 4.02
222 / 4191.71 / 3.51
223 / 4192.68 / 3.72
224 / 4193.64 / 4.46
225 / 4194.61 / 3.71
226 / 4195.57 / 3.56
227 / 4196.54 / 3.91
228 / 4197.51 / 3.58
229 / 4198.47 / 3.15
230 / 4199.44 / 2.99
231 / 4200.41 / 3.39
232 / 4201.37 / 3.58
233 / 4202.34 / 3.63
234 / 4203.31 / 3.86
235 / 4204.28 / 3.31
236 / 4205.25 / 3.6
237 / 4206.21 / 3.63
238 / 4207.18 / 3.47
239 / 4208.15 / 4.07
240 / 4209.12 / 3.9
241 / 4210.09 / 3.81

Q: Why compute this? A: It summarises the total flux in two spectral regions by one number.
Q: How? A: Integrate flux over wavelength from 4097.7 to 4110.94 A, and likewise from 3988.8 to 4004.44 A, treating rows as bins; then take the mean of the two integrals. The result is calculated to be 50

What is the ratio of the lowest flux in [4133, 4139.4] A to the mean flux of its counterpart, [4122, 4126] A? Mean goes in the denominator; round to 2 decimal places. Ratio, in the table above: 0.79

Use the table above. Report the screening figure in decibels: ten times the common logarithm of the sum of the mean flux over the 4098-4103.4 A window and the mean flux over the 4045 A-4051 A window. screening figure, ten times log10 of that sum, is 7.97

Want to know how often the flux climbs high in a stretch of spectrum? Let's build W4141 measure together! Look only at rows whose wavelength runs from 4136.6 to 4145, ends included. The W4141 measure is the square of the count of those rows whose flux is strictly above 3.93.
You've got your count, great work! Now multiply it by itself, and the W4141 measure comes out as 16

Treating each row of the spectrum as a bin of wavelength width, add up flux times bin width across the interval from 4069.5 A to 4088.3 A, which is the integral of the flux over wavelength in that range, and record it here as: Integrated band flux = 68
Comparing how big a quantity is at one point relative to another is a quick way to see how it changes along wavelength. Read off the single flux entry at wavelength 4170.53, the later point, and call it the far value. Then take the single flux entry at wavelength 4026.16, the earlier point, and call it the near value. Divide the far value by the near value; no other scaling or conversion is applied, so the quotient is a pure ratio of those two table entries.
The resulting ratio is 1.00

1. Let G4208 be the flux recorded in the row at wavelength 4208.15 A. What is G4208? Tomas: 4.07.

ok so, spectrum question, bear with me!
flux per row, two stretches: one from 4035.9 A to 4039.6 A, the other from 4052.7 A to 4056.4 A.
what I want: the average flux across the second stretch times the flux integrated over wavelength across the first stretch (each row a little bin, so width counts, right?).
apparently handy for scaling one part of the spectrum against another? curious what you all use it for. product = 46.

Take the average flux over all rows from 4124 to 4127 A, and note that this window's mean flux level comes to 3.97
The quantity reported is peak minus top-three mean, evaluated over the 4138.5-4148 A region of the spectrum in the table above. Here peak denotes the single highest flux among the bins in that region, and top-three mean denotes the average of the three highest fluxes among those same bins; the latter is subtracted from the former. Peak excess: 0.06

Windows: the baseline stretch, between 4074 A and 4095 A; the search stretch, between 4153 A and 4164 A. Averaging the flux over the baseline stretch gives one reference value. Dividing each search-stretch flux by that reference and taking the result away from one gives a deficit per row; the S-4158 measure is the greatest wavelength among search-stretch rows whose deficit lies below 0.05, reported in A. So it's 4163.81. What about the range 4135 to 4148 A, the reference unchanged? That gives 4147.55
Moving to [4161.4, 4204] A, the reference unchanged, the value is 4203.31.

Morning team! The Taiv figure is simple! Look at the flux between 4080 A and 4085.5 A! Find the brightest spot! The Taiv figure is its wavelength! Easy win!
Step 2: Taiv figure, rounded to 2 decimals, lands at 4081.23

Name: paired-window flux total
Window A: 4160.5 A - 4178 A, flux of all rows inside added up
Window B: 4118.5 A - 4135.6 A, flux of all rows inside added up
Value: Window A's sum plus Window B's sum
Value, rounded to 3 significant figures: 133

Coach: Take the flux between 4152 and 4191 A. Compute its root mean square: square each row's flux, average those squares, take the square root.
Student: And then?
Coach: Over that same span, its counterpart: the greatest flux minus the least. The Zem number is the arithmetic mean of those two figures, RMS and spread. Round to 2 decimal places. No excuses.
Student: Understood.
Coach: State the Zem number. 2.57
